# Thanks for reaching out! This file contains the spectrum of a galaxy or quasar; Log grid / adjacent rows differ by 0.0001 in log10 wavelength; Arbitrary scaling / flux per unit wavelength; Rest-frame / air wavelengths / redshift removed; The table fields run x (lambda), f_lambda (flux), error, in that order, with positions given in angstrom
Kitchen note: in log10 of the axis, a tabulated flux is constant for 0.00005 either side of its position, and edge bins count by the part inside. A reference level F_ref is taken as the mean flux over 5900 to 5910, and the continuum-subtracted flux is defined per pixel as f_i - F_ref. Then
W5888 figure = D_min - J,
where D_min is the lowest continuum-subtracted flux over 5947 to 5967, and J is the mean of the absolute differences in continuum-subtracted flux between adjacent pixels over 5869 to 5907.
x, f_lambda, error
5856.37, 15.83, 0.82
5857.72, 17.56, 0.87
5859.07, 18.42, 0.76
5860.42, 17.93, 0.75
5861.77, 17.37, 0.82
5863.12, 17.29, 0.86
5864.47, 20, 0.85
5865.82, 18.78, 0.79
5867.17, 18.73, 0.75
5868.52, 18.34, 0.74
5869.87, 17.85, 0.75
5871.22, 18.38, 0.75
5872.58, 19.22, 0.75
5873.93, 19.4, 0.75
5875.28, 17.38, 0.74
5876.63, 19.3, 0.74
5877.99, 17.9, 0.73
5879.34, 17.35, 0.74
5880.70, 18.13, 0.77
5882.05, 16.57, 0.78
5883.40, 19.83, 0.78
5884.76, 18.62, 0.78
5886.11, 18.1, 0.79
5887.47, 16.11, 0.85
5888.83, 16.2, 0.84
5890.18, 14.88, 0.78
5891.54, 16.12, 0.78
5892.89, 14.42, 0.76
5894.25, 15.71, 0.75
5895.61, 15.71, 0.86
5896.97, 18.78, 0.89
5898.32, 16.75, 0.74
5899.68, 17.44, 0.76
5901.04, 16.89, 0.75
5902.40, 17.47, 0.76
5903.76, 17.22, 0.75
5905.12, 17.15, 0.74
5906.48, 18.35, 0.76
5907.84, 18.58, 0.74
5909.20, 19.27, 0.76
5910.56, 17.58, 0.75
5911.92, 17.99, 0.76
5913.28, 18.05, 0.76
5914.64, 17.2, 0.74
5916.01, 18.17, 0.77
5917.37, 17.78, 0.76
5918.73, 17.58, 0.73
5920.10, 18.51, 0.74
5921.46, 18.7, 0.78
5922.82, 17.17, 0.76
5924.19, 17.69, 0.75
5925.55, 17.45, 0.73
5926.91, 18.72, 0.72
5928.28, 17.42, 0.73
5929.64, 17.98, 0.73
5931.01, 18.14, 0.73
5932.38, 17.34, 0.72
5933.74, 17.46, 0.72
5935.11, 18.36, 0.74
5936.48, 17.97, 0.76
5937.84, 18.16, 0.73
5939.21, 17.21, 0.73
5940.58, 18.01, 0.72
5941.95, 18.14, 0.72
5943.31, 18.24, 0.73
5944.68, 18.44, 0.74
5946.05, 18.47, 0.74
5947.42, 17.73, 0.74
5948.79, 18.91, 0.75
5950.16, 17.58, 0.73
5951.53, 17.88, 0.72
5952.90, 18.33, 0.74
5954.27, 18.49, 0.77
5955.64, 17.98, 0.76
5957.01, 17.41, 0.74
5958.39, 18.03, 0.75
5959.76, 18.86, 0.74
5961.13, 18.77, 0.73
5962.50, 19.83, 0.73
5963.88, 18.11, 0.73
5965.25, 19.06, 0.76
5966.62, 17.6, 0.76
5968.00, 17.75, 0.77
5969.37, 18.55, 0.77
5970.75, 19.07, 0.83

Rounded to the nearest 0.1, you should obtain -1.6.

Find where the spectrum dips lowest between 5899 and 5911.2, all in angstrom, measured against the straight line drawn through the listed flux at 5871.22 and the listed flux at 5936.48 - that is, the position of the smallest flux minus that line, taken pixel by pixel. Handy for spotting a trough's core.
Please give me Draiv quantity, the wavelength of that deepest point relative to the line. 5901.04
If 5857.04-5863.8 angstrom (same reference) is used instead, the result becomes 5863.12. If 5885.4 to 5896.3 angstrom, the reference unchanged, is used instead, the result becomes 5892.89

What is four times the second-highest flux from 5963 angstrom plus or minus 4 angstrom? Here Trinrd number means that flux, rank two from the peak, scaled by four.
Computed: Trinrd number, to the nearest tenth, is 76.2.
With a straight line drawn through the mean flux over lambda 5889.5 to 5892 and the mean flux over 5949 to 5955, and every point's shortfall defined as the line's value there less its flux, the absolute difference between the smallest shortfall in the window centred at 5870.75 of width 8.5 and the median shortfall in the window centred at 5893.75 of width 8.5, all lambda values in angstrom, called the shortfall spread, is 4.6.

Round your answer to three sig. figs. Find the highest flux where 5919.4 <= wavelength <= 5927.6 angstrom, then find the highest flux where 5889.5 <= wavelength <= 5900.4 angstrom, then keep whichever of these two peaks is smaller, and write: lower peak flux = 18.7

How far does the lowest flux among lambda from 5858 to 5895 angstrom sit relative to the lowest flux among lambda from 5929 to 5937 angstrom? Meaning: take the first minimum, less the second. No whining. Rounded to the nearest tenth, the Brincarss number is -2.9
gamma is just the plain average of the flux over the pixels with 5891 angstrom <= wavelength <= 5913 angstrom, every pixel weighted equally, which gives 17.2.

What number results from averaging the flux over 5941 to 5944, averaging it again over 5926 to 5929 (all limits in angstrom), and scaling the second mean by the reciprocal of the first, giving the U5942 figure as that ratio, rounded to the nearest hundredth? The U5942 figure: 0.99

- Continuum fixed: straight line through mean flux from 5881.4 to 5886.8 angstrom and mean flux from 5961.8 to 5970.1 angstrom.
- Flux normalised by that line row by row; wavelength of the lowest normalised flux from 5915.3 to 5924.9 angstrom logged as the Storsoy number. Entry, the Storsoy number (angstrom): 5922.82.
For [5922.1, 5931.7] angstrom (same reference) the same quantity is 5922.82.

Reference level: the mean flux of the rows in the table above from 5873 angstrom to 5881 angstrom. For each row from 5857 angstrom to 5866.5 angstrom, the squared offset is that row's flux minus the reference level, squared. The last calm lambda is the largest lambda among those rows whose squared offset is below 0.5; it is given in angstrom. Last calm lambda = 5865.82 angstrom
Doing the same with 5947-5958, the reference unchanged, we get 5955.64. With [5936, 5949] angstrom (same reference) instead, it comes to 5948.79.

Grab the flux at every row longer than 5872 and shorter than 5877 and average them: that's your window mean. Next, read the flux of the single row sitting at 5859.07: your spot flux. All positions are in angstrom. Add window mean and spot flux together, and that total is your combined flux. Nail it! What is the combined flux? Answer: 37.2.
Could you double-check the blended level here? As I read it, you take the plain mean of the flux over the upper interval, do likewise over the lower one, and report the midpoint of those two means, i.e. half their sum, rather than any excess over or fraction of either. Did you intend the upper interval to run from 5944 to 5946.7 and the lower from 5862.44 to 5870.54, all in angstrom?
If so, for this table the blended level 18.5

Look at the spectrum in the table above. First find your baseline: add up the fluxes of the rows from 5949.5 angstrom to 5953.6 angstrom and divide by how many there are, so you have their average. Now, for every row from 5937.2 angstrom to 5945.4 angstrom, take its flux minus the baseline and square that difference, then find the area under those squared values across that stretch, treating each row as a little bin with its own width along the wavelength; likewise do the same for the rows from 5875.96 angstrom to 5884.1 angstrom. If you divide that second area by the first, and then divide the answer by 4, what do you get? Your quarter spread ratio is 2.0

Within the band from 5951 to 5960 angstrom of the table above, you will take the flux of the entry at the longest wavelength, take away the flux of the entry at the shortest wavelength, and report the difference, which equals 1.0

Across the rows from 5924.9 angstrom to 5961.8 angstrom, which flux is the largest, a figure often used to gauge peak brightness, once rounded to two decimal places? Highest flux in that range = 18.91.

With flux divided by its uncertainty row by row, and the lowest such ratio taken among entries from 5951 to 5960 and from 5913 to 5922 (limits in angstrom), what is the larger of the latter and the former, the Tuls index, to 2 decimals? 23.53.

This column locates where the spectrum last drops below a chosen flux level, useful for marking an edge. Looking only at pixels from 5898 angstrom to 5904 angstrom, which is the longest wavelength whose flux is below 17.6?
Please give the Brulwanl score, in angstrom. 5903.76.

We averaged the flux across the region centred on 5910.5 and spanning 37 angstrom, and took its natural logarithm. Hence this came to 2.86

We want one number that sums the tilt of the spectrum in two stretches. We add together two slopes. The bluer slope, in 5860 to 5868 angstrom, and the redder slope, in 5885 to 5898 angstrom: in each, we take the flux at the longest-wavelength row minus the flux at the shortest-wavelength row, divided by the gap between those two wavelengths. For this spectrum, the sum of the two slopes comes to 0.18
